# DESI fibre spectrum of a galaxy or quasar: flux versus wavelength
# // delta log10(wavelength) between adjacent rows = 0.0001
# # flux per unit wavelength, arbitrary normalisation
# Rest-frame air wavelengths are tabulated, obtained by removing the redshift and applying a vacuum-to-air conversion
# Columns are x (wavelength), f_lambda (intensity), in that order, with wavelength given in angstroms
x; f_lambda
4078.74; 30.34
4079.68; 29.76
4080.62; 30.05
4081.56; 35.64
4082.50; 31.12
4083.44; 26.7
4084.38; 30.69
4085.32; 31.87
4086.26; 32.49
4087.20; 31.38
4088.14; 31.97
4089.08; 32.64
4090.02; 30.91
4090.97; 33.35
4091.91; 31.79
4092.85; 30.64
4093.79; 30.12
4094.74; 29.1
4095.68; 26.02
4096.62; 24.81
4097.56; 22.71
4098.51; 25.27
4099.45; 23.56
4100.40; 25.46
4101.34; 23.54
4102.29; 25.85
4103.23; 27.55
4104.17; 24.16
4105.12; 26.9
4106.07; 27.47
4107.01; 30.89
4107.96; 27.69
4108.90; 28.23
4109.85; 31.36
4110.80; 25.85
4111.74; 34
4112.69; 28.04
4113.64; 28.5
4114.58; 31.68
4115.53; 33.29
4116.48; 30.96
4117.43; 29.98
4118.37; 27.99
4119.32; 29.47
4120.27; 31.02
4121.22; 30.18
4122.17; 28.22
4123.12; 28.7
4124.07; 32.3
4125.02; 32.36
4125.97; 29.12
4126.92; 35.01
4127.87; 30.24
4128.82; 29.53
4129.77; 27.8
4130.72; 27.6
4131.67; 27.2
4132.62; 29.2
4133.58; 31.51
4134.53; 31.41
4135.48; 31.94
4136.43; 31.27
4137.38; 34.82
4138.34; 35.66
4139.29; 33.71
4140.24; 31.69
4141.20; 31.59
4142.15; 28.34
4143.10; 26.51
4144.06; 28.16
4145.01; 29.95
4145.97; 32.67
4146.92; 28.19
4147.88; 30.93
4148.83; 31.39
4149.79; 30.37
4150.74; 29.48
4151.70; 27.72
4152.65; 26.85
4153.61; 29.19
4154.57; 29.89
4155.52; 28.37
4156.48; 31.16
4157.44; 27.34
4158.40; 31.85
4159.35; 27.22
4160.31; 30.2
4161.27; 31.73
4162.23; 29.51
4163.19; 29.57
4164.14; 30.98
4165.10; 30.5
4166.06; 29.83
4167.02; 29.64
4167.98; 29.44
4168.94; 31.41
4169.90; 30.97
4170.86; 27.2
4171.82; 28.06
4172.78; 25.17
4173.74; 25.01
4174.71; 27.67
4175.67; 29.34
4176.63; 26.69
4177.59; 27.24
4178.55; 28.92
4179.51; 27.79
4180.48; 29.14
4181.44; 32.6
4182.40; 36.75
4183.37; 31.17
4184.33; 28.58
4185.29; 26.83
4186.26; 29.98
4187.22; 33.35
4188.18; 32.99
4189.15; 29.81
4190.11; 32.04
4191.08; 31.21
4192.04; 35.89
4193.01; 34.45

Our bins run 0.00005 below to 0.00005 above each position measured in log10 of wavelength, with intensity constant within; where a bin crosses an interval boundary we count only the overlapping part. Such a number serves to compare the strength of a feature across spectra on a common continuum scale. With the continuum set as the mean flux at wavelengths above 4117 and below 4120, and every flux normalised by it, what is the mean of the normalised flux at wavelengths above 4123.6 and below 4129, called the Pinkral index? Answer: 1.08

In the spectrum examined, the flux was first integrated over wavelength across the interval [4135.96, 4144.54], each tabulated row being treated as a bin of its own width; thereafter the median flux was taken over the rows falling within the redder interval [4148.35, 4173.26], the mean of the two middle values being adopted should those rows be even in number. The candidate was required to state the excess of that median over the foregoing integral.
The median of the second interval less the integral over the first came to -239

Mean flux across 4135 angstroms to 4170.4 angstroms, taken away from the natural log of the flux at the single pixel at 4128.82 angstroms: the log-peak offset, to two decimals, -26.89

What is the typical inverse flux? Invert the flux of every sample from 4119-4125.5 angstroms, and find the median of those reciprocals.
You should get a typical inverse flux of 0.0331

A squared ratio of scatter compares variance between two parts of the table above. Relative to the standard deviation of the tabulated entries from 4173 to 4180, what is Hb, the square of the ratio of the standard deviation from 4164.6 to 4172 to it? 1.0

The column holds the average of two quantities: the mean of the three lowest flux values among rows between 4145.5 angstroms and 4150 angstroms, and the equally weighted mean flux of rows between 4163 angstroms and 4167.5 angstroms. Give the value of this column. 30.0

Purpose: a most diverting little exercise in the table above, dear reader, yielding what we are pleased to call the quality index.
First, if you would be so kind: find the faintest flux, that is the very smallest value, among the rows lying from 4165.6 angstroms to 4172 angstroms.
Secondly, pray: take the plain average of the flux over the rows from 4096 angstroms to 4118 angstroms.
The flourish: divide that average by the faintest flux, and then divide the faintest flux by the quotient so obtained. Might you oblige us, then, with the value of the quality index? 26.7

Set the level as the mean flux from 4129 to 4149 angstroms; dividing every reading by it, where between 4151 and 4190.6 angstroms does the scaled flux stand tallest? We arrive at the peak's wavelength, 4182.40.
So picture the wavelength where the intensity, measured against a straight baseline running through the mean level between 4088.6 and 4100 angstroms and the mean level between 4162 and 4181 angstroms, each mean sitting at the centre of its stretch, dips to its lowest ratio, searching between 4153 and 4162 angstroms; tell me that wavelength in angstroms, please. 4159.35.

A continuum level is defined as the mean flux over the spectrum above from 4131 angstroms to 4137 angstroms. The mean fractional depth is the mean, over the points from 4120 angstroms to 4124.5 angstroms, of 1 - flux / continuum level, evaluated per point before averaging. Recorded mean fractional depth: 0.01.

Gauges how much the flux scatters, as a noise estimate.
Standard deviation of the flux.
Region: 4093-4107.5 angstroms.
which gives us 2.4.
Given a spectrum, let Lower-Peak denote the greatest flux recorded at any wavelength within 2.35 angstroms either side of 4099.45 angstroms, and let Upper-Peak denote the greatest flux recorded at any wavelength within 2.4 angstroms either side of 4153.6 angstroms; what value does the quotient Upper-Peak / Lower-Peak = 1.17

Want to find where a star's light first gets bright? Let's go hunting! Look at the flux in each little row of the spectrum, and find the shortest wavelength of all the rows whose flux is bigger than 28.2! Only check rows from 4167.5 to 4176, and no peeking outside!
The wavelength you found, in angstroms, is 4167.98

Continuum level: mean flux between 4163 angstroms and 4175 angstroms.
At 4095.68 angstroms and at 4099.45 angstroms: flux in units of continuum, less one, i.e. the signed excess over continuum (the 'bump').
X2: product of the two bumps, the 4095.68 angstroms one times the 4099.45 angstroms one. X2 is 0.018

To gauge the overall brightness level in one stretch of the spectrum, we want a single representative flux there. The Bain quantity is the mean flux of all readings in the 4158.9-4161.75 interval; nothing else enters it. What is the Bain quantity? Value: 29.7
